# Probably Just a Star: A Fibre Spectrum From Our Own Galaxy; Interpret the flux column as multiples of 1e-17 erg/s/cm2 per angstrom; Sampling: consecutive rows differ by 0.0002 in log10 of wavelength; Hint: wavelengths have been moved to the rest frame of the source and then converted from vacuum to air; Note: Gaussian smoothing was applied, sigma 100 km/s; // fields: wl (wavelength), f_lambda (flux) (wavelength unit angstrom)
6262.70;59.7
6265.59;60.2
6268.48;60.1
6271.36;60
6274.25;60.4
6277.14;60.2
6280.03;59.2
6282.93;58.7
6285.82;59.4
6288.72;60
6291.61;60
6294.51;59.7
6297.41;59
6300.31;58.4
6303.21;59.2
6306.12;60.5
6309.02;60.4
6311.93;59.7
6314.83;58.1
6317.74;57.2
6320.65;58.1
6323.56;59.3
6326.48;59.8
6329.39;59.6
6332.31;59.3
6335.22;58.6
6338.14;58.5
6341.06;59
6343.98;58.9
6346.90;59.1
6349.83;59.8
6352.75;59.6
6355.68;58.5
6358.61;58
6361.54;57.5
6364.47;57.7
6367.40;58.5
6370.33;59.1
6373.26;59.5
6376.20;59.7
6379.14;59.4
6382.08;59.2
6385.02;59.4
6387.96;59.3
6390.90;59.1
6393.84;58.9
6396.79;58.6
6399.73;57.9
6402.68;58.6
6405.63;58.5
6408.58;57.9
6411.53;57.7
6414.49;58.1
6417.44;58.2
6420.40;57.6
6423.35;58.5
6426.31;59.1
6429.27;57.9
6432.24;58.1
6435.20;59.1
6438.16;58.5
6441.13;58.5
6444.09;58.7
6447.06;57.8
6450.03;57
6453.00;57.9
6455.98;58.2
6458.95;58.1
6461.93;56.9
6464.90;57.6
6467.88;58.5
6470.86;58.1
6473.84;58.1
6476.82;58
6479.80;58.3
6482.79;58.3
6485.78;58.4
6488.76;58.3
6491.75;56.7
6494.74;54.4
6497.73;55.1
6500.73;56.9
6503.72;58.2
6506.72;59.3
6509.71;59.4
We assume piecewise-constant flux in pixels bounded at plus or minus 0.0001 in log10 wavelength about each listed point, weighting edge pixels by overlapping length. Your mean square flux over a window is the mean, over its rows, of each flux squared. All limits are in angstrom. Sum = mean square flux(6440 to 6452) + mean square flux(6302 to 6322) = 6850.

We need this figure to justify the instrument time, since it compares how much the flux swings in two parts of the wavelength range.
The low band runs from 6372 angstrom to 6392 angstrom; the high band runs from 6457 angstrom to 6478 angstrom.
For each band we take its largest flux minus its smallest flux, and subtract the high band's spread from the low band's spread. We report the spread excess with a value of -1.0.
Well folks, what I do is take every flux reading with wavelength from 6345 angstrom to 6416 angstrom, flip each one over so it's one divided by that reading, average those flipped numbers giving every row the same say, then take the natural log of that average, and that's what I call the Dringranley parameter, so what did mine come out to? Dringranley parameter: -4.07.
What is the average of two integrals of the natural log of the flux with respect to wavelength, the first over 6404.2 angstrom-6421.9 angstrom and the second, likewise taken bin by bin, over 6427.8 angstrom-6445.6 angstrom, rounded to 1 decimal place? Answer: 72.2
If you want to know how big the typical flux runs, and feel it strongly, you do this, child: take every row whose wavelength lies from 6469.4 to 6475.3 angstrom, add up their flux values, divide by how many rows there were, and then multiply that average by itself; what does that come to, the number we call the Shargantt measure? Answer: 3376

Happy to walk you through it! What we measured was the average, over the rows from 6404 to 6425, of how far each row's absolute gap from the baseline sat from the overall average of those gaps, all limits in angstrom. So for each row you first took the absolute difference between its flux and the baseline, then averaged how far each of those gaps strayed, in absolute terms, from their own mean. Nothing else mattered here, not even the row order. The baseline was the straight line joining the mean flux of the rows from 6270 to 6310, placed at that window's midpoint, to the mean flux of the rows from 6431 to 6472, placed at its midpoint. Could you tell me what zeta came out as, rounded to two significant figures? 0.26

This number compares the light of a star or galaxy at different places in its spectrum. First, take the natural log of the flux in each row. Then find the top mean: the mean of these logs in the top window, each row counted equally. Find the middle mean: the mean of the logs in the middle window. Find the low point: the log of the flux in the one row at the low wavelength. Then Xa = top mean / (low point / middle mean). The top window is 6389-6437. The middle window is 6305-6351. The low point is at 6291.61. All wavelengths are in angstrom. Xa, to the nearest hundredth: 4.05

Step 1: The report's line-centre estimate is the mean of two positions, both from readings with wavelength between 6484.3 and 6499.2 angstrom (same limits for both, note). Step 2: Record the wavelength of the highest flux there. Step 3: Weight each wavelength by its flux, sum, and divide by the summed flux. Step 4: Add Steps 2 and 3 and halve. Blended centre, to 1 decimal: 6488.7 angstrom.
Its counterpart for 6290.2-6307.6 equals 6302.5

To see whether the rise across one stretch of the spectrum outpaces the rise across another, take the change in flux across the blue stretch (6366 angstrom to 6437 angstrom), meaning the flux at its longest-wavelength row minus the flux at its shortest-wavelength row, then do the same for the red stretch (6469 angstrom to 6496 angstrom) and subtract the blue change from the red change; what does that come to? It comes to -4.3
